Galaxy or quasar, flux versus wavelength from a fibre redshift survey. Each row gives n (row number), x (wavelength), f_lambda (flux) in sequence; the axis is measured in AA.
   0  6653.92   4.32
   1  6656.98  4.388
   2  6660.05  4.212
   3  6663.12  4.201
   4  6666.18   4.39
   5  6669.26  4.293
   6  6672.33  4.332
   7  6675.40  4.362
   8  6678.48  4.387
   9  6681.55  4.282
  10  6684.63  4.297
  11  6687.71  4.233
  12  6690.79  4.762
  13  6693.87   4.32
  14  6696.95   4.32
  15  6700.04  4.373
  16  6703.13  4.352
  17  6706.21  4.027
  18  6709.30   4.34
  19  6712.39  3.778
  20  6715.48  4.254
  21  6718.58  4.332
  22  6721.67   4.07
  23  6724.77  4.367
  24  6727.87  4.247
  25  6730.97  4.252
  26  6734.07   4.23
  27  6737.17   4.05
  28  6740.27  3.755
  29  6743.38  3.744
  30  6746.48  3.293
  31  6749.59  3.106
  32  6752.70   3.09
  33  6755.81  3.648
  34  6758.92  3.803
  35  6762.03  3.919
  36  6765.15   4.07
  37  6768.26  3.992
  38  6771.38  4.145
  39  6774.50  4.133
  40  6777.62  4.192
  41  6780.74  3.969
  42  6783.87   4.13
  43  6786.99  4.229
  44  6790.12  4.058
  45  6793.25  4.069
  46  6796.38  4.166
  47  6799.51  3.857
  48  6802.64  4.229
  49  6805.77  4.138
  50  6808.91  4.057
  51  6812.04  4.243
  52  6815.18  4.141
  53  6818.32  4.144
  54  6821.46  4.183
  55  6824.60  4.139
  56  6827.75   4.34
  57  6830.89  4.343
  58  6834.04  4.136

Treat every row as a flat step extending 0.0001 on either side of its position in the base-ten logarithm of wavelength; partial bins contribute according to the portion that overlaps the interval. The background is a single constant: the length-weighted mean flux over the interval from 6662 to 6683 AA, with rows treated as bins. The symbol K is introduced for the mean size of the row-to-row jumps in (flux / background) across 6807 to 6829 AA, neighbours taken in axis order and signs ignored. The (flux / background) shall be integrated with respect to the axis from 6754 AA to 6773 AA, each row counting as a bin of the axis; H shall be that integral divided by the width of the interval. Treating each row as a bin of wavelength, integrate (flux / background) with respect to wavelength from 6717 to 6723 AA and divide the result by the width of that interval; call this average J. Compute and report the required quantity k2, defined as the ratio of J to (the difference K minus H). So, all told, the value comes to -1.10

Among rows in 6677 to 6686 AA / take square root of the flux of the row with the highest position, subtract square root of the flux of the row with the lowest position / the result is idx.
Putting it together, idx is -0.022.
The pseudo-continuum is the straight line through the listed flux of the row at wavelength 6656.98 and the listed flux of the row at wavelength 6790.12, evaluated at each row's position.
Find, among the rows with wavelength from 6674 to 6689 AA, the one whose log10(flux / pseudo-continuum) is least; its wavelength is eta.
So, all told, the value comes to 6687.71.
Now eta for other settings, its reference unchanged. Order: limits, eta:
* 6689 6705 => 6693.87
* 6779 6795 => 6780.74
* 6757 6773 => 6758.92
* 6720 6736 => 6721.67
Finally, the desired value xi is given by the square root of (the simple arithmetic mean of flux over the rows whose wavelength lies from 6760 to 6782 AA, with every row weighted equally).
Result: 2.01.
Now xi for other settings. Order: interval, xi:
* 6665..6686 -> 2.08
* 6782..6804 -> 2.03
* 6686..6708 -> 2.08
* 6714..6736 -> 2.06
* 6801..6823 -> 2.04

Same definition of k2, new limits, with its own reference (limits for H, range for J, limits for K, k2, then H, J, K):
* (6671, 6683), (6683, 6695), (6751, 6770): -1.07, 1.004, 1.02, 0.049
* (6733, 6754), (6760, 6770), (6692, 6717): -1.19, 0.833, 0.92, 0.058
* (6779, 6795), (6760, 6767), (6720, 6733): -1.01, 0.946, 0.92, 0.033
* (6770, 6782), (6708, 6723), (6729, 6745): -1.04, 0.951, 0.96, 0.029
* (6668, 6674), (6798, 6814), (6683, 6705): -0.99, 0.999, 0.95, 0.043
